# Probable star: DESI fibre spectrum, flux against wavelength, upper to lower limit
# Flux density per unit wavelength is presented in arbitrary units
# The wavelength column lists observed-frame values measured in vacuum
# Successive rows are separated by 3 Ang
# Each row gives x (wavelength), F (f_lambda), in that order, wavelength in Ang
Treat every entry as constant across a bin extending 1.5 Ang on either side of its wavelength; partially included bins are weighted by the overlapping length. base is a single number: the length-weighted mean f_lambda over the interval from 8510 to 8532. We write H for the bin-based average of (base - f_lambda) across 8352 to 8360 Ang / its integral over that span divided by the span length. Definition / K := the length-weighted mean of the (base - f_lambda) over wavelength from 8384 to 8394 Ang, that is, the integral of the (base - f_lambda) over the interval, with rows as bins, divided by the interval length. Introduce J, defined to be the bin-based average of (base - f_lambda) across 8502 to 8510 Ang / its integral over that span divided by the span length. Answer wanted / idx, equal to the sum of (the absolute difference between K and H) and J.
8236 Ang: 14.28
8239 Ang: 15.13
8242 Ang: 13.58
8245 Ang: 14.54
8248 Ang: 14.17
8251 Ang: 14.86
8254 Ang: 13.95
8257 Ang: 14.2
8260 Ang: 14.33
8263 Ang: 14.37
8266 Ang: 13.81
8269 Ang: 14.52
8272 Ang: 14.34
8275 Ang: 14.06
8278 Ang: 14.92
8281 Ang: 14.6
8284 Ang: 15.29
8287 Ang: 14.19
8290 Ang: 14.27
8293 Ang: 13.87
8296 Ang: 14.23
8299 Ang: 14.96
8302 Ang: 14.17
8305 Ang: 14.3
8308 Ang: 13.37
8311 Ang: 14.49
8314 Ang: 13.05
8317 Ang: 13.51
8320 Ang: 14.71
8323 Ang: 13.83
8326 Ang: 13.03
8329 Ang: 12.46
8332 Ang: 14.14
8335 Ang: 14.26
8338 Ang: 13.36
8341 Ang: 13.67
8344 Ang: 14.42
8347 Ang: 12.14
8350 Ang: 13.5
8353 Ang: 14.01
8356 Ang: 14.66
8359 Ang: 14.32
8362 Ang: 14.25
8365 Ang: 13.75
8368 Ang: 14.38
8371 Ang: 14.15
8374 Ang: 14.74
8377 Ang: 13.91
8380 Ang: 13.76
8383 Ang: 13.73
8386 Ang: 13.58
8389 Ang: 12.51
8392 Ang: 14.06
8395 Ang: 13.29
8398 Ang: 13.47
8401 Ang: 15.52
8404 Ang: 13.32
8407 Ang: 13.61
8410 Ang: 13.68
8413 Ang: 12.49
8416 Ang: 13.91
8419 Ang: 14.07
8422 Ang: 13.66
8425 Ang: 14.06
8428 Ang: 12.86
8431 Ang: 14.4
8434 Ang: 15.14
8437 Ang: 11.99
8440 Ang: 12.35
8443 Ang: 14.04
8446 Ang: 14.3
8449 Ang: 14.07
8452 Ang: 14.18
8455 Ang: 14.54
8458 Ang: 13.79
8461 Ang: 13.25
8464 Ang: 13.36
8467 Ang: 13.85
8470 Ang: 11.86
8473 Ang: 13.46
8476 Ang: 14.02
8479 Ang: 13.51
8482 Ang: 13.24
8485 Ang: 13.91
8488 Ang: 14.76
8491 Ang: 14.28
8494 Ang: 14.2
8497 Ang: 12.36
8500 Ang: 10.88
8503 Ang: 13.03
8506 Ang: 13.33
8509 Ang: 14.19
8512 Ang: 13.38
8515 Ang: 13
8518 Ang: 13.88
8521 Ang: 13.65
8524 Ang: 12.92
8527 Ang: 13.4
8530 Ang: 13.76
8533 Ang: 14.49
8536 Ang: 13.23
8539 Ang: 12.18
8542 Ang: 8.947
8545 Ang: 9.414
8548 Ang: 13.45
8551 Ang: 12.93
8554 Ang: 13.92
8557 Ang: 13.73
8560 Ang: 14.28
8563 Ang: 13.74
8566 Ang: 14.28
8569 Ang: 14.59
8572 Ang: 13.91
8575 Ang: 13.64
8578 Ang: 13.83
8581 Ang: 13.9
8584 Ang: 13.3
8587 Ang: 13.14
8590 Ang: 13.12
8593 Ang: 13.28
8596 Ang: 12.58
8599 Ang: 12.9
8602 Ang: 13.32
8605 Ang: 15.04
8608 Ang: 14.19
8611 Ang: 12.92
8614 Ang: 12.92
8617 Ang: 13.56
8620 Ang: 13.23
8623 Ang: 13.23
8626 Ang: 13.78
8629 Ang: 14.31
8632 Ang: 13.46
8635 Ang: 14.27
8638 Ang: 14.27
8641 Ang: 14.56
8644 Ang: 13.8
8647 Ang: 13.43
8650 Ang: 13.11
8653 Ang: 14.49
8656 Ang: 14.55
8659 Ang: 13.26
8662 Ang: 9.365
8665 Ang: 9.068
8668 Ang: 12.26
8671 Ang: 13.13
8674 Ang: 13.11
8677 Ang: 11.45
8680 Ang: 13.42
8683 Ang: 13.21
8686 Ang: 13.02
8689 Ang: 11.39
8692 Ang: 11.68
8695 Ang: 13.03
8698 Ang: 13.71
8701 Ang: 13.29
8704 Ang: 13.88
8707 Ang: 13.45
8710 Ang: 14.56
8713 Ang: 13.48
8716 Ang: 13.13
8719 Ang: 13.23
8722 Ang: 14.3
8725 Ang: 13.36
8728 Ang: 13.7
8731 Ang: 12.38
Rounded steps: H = -0.9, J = -0.04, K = 0.07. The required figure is 0.9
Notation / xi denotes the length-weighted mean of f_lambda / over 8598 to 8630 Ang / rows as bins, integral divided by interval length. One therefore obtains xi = 13.6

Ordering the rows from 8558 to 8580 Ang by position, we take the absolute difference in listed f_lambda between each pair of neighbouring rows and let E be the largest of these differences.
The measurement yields 0.7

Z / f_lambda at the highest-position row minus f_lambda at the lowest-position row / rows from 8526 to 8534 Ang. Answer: 1.1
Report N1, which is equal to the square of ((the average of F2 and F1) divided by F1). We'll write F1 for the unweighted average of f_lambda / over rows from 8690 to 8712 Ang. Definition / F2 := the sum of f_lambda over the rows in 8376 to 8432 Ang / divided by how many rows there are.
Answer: 1.02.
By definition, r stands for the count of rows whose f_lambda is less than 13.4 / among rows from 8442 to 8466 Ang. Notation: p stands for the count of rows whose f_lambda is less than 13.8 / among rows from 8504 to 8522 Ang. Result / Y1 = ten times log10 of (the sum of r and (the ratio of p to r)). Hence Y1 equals 6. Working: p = 4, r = 2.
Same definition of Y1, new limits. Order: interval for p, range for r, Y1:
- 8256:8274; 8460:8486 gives 6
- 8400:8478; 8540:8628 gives 12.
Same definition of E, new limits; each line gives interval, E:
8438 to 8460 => 1.7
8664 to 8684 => 3.2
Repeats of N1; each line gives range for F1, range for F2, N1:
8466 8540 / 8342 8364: 1.04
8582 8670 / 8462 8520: 1.01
